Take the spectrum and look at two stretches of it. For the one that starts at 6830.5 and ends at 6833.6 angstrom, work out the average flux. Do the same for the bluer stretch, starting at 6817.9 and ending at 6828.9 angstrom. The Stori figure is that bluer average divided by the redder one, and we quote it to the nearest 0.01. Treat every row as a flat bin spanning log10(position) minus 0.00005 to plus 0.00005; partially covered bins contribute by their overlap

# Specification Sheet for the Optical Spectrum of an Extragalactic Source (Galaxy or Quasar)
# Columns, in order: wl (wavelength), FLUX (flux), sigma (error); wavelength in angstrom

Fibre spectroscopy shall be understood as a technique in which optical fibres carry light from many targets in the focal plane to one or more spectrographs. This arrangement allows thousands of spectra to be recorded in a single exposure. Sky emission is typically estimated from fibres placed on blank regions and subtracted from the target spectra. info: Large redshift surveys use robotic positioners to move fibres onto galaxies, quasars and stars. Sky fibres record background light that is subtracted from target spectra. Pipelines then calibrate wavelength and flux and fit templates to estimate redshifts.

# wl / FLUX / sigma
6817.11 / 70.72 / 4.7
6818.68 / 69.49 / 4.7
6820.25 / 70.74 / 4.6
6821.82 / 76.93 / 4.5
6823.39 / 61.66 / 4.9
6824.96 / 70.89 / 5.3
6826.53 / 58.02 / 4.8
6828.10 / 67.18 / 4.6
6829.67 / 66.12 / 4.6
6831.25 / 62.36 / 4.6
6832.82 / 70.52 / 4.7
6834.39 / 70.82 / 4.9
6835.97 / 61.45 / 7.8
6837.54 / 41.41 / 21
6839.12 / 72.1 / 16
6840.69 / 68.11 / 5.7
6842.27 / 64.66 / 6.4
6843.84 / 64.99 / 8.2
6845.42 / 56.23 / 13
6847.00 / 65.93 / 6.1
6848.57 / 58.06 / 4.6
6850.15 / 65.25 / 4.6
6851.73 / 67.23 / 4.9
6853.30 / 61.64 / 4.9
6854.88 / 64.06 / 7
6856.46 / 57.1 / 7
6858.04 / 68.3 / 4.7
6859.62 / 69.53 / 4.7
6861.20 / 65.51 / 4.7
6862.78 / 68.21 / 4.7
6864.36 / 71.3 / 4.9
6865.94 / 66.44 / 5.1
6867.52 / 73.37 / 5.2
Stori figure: 1.02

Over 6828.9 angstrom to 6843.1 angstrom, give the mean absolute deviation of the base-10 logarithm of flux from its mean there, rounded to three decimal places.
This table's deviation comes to 0.046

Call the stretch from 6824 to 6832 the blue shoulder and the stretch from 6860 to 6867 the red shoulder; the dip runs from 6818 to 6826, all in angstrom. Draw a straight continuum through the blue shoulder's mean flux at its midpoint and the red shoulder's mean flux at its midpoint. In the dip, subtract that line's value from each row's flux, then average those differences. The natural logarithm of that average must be 1.7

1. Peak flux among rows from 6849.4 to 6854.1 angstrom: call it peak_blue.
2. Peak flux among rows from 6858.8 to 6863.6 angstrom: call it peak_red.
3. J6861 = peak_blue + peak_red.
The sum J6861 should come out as 137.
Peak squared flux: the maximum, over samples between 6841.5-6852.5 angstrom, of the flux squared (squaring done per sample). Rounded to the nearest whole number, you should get 4520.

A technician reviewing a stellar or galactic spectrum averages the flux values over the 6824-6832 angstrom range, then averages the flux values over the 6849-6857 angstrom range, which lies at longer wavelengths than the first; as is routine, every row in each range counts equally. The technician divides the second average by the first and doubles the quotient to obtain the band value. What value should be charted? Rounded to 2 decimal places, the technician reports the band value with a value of 1.94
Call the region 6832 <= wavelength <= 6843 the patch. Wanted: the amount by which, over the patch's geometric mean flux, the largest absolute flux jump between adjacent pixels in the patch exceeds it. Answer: -32.5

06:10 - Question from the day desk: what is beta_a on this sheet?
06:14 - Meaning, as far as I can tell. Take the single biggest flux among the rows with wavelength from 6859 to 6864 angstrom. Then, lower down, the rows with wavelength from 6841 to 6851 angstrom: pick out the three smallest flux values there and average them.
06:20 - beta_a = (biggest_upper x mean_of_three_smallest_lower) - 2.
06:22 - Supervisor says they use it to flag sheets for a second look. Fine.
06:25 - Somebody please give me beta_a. 4145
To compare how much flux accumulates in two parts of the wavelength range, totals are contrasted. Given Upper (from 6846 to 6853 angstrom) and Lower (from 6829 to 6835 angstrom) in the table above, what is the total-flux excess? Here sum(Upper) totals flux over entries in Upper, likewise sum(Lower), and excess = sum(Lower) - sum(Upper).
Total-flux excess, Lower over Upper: 13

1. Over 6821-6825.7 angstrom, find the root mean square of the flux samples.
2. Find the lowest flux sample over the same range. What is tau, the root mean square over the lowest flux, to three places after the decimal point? 1.137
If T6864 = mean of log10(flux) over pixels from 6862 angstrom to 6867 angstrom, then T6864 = 1.84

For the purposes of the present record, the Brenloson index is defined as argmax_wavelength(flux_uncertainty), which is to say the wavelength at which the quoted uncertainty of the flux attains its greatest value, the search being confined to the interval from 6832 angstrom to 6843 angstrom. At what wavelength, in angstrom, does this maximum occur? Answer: 6837.54 angstrom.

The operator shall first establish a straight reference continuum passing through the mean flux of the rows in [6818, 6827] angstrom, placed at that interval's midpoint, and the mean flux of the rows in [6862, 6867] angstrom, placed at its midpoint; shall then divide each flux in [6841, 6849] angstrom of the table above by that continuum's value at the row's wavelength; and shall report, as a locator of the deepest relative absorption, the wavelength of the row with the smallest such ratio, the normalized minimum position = 6845.42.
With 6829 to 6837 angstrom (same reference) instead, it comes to 6835.97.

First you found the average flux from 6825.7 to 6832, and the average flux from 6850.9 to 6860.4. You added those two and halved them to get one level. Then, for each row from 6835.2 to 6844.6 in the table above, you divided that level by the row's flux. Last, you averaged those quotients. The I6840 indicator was 1.07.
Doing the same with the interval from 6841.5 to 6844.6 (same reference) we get 0.99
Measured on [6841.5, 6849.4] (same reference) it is 1.04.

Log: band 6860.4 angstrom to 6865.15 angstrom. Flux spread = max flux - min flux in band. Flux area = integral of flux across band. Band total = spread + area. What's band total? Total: 330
